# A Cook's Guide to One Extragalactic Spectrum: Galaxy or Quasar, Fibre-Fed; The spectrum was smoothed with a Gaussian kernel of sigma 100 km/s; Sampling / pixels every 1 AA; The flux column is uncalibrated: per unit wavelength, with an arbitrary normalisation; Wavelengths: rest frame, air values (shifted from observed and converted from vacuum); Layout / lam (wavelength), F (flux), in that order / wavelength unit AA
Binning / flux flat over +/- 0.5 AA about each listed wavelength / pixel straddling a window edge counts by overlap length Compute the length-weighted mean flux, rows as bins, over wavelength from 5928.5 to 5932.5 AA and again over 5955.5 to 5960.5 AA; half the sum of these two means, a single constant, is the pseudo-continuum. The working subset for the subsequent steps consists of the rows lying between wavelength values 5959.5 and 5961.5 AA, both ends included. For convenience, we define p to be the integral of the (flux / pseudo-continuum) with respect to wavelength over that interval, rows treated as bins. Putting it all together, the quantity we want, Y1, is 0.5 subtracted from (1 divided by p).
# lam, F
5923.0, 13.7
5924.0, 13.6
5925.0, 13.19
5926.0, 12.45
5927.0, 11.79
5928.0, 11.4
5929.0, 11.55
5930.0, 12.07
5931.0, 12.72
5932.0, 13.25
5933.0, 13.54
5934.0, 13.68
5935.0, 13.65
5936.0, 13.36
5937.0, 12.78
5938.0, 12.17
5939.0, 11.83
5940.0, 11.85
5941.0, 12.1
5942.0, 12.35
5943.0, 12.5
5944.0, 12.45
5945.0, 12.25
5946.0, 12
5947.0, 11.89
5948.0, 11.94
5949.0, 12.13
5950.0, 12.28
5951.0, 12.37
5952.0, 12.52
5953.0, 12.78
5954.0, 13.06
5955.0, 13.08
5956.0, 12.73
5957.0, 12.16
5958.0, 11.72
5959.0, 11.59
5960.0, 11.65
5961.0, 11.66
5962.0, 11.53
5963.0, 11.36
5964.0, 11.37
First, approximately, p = 1.91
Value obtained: 0.023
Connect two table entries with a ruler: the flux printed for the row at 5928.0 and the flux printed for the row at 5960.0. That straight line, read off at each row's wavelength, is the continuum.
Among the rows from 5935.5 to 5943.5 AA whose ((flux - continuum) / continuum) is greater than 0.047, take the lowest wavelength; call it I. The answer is 5936.0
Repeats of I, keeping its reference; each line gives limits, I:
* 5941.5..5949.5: 5942.0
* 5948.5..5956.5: 5949.0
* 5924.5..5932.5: 5925.0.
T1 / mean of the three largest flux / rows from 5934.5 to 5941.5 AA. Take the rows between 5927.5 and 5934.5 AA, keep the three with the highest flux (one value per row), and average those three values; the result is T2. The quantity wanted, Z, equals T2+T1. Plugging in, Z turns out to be 26.8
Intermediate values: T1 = 13.3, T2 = 13.5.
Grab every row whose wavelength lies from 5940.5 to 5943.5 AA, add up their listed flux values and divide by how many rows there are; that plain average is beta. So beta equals 12.3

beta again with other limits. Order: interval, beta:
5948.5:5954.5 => 12.5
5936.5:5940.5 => 12.2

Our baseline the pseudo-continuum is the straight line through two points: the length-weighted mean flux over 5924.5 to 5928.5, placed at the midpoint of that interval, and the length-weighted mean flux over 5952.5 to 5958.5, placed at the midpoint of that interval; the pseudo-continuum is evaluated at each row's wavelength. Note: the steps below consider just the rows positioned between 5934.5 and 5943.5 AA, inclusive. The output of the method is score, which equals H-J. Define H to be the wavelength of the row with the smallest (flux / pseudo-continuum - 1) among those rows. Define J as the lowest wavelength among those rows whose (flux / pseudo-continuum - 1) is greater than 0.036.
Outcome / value 4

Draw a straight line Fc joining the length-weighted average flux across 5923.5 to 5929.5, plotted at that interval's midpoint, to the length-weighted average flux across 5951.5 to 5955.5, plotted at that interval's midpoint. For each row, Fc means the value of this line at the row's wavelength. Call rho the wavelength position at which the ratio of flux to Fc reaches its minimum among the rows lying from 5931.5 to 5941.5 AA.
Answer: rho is 5939.0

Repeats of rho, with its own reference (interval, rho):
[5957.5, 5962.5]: 5962.0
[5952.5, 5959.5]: 5959.0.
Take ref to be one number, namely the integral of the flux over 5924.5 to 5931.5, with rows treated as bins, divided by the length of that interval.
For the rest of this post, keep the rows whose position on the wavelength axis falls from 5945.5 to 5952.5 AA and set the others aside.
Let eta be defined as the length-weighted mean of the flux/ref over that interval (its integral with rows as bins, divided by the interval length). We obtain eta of 1.00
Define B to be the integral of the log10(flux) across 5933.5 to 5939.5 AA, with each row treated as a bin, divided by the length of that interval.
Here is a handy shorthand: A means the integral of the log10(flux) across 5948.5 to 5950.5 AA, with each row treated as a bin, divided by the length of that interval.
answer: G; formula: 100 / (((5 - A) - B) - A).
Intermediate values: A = 1.087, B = 1.11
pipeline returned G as 58.3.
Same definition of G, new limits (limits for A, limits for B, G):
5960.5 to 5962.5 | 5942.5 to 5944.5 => 56.3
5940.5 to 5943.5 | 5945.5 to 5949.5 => 57.5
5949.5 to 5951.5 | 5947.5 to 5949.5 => 57.5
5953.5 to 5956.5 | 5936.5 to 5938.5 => 59.6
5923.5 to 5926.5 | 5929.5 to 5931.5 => 59.7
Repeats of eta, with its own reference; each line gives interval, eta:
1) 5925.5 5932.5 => 1.00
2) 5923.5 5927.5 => 1.05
